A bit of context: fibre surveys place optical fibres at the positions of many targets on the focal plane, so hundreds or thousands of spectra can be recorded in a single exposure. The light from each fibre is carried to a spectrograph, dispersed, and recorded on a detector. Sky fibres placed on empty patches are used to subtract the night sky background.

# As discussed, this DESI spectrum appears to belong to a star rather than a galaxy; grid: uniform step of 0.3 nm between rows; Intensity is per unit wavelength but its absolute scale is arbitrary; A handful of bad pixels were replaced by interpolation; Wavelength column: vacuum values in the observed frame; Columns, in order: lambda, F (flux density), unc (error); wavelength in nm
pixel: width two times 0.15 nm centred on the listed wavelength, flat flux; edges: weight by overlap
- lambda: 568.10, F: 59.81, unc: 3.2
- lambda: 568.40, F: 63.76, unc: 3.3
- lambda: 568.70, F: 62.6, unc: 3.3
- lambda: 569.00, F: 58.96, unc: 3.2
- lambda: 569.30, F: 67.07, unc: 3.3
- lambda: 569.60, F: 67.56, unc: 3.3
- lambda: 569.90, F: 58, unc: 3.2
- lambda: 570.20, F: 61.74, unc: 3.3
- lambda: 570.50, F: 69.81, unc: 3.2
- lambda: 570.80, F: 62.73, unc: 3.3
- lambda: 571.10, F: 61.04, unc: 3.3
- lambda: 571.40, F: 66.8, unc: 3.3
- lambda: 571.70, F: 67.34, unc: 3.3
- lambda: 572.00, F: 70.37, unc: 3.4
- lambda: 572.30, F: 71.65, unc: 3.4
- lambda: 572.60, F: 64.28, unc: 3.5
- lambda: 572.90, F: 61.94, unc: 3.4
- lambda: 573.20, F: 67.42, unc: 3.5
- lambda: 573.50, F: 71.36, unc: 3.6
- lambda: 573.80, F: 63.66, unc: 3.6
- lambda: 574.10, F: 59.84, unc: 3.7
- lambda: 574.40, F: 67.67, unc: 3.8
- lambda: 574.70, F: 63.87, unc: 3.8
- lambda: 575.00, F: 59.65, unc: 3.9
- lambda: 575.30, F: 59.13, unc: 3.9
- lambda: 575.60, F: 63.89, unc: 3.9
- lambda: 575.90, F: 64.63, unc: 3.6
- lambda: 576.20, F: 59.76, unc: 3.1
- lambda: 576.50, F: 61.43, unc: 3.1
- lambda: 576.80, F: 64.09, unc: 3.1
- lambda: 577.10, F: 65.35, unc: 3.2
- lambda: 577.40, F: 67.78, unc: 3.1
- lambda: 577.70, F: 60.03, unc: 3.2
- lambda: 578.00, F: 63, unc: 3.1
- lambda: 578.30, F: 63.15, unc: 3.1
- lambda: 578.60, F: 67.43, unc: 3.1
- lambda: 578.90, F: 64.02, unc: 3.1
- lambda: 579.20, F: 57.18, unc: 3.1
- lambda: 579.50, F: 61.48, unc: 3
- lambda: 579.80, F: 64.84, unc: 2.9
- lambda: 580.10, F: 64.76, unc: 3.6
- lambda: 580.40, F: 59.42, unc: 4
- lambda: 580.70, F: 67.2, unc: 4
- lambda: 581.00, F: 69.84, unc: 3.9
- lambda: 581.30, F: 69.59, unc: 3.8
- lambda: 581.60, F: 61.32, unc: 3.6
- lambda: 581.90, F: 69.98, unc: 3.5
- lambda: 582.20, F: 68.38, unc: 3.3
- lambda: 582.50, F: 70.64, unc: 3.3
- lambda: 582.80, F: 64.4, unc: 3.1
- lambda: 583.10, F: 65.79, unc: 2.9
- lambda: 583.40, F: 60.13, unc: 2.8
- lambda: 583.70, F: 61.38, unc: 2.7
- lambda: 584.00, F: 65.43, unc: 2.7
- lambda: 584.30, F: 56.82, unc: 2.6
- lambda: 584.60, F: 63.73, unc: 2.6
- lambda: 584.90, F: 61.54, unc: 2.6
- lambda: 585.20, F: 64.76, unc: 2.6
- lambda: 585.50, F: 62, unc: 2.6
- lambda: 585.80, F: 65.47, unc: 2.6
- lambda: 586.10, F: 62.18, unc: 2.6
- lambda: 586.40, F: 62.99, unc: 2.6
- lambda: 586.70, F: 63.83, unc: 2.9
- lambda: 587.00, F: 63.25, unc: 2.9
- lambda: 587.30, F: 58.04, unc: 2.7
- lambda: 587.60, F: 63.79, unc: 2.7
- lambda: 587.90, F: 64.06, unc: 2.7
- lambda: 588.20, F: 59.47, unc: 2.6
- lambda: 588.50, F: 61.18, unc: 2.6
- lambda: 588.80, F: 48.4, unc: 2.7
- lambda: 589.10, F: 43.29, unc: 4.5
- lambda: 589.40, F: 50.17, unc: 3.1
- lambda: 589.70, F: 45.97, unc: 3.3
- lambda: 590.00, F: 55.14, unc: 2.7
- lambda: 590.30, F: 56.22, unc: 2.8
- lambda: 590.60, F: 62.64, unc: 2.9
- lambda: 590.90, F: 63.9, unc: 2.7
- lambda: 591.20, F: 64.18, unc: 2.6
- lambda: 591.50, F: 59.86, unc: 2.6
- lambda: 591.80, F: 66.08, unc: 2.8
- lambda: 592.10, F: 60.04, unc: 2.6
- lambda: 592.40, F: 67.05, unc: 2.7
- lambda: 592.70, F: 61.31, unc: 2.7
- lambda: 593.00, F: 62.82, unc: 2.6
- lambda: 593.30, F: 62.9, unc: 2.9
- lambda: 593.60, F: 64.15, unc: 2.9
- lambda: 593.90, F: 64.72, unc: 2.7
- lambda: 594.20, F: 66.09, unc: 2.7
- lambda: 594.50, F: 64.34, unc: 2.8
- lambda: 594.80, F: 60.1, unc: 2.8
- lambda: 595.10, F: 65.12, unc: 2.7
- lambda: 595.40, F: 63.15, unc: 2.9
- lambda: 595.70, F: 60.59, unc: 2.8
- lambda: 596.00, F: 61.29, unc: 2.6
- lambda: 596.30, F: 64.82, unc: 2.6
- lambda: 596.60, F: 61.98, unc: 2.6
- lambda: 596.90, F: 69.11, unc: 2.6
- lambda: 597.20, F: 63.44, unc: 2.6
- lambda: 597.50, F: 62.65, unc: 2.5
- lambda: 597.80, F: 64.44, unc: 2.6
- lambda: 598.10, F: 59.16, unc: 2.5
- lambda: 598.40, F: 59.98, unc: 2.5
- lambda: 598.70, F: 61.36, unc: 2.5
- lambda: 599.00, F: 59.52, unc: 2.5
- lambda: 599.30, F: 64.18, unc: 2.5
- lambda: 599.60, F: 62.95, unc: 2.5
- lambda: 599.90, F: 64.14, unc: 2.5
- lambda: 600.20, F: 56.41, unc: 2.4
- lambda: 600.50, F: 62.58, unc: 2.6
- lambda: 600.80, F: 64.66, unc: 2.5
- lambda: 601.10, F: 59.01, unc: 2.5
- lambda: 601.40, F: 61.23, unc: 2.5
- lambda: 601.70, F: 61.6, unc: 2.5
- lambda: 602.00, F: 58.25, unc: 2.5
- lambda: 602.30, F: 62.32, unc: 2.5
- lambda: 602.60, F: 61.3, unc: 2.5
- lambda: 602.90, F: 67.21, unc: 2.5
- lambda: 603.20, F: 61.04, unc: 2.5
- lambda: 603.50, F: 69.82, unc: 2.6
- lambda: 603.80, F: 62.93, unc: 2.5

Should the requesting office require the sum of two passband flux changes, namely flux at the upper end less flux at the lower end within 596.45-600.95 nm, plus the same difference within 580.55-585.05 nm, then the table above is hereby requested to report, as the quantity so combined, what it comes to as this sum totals -3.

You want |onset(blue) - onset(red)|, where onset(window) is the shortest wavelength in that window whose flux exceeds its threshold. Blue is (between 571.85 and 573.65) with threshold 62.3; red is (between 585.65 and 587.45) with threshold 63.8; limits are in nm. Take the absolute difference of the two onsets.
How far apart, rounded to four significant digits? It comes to 13.80 nm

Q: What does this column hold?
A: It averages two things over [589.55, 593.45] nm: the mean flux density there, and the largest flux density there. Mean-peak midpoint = 63.8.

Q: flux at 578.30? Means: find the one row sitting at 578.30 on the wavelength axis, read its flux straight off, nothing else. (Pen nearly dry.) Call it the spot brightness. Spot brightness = 63.15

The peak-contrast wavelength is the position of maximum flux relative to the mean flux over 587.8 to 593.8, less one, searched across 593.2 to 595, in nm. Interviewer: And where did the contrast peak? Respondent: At 594.20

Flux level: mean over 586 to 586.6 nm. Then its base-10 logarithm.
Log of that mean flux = 1.80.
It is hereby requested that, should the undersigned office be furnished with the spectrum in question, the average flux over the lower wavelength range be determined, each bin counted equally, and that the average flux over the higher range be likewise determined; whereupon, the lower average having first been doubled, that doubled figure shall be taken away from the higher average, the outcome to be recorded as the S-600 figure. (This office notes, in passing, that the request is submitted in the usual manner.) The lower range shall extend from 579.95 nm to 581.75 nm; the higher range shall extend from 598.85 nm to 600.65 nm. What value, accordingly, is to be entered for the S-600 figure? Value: -69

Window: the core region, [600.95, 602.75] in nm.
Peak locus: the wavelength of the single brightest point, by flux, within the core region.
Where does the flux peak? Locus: 602.30 nm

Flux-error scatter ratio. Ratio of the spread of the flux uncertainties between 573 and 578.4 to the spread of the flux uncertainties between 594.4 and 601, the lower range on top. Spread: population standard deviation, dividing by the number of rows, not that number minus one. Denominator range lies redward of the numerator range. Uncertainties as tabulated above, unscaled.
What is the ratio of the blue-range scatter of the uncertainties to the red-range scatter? 2.5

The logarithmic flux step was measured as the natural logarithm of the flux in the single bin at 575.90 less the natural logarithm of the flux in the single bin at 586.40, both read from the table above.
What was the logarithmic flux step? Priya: 0.026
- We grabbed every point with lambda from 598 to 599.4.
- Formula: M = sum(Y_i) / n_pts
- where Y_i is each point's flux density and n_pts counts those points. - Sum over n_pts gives 60.8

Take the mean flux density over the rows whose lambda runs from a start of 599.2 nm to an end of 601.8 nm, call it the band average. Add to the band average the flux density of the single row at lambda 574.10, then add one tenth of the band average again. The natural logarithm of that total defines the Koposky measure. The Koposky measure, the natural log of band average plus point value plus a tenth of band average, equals 4.85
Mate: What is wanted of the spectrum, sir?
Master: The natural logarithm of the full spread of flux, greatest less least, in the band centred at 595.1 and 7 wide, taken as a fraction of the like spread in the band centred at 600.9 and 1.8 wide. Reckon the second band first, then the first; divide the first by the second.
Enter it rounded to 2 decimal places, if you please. 0.19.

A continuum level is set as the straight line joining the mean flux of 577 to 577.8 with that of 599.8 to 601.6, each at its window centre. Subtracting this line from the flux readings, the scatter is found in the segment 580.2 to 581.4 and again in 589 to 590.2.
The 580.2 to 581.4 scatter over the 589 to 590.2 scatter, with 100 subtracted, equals -99.1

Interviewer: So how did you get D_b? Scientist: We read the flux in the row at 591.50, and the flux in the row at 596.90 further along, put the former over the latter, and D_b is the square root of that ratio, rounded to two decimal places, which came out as 0.93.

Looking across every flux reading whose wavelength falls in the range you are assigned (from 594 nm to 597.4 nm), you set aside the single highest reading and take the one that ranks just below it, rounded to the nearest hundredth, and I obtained 66.09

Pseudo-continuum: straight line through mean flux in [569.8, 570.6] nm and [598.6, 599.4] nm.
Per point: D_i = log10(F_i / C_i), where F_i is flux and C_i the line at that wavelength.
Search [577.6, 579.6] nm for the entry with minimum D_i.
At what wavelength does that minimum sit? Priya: 579.20 nm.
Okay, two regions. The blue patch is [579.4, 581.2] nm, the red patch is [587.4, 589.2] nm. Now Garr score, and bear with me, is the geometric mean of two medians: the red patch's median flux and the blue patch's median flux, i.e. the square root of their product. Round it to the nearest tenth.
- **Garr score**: 62.5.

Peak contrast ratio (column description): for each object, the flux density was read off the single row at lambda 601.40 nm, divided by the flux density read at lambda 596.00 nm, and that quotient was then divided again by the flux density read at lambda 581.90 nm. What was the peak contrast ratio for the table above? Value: 0.0143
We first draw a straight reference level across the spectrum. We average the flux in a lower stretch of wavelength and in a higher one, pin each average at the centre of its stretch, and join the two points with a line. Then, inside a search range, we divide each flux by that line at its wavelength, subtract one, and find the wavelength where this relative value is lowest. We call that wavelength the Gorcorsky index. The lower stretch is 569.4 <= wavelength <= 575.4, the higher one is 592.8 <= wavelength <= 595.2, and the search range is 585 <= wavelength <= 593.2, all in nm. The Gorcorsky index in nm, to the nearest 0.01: 589.10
